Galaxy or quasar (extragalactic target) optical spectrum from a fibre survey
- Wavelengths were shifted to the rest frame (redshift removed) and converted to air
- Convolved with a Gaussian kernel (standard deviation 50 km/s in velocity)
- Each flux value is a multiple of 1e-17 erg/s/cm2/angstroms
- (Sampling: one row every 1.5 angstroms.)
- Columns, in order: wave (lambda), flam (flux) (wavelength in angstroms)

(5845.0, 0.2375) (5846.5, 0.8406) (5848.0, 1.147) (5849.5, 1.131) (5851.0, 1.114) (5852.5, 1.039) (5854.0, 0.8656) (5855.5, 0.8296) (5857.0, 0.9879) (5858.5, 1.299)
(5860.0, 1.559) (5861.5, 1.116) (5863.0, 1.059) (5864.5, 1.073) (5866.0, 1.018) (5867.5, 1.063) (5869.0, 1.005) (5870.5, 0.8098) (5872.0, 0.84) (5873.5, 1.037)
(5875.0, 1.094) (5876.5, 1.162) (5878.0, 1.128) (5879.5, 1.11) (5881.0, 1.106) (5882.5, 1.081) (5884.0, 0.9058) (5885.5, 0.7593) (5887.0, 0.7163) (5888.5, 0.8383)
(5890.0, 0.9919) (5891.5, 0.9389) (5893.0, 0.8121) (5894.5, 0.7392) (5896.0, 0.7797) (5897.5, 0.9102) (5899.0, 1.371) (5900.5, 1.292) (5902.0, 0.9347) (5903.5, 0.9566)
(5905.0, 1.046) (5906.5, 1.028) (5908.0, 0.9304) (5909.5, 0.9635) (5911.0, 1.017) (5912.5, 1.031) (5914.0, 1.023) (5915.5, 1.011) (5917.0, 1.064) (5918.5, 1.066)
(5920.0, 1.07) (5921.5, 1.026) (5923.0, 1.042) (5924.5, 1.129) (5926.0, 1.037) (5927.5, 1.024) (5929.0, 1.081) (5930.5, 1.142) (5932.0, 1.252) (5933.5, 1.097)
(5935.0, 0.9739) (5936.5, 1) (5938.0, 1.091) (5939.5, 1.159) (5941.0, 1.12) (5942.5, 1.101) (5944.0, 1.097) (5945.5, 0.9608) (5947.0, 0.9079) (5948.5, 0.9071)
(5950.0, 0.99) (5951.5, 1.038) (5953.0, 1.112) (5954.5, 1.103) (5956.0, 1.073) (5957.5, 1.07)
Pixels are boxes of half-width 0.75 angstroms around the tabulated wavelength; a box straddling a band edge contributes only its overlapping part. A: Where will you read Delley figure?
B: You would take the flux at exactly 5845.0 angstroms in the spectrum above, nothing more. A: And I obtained 0.2375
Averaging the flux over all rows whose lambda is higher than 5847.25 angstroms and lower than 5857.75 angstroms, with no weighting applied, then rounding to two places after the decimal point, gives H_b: 1.02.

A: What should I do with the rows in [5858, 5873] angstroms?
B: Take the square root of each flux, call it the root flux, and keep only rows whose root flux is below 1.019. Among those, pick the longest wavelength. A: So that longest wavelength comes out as 5872.0 angstroms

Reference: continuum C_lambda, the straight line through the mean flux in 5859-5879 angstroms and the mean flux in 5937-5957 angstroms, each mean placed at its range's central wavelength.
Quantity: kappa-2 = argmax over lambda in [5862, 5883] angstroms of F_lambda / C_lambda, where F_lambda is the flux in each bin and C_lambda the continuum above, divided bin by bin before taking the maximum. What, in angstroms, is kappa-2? 5876.5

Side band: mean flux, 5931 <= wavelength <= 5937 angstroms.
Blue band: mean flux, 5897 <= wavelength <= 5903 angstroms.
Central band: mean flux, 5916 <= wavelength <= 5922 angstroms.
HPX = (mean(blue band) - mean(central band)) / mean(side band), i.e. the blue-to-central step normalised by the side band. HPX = 0.07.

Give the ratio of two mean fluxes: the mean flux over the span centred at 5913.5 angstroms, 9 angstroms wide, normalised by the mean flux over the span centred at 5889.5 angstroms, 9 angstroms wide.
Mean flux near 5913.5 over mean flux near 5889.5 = 1.21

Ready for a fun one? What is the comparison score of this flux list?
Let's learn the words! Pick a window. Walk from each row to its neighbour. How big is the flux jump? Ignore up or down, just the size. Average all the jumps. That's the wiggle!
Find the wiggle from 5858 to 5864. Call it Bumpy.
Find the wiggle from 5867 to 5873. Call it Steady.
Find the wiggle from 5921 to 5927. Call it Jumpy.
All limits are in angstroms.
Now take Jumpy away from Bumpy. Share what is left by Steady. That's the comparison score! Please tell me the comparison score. 2.0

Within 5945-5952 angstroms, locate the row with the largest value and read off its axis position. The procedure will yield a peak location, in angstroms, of 5951.5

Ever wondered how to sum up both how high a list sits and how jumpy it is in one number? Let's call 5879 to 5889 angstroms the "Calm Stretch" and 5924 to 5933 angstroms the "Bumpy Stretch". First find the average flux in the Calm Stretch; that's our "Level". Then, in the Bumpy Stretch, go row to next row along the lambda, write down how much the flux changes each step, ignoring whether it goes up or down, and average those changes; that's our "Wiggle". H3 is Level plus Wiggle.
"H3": 1.00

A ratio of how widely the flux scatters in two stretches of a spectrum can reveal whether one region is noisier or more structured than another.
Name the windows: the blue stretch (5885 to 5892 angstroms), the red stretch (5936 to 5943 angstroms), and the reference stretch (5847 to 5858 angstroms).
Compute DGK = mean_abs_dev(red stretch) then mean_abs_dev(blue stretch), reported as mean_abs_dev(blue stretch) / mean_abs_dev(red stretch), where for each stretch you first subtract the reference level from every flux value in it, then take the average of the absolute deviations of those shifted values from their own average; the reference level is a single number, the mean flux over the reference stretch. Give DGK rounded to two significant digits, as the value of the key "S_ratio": 2.4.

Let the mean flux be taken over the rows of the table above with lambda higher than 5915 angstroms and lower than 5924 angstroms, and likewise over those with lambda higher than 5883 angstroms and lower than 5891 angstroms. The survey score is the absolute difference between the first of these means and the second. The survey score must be 0.20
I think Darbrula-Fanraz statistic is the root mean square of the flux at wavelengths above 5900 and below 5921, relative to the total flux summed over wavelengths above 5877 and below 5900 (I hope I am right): 0.07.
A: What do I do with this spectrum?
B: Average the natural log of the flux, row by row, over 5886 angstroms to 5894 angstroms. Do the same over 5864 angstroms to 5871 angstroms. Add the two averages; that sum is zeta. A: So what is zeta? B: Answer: -0.17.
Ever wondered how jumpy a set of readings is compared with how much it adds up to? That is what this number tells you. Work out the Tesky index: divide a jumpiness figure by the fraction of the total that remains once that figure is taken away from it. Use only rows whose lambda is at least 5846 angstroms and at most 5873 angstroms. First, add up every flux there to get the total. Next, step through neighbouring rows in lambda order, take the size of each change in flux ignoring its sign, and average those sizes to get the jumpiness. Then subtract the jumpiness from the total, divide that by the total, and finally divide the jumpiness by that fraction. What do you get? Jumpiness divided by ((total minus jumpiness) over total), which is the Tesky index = 0.133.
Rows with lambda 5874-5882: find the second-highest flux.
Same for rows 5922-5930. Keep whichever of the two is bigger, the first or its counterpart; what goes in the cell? 1.128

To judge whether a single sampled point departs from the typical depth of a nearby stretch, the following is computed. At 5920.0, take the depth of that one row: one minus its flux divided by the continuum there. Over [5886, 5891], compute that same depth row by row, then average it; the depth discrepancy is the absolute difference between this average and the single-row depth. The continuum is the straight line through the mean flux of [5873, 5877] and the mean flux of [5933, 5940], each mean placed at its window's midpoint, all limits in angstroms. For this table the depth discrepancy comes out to 0.22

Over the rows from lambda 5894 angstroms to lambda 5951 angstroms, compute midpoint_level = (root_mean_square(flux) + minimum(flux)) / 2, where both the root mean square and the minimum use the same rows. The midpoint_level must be 0.89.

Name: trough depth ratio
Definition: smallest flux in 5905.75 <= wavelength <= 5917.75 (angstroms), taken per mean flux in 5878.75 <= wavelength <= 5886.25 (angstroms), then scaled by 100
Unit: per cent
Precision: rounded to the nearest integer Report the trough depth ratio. 94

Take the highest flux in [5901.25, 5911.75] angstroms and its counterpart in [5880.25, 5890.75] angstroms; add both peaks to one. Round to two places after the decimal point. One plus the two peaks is 3.15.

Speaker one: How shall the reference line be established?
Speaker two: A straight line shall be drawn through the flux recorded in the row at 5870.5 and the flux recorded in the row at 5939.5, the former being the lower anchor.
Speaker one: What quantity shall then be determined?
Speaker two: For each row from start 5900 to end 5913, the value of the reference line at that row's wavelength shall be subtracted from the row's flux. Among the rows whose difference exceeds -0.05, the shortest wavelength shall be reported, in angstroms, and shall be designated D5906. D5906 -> 5900.5 angstroms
